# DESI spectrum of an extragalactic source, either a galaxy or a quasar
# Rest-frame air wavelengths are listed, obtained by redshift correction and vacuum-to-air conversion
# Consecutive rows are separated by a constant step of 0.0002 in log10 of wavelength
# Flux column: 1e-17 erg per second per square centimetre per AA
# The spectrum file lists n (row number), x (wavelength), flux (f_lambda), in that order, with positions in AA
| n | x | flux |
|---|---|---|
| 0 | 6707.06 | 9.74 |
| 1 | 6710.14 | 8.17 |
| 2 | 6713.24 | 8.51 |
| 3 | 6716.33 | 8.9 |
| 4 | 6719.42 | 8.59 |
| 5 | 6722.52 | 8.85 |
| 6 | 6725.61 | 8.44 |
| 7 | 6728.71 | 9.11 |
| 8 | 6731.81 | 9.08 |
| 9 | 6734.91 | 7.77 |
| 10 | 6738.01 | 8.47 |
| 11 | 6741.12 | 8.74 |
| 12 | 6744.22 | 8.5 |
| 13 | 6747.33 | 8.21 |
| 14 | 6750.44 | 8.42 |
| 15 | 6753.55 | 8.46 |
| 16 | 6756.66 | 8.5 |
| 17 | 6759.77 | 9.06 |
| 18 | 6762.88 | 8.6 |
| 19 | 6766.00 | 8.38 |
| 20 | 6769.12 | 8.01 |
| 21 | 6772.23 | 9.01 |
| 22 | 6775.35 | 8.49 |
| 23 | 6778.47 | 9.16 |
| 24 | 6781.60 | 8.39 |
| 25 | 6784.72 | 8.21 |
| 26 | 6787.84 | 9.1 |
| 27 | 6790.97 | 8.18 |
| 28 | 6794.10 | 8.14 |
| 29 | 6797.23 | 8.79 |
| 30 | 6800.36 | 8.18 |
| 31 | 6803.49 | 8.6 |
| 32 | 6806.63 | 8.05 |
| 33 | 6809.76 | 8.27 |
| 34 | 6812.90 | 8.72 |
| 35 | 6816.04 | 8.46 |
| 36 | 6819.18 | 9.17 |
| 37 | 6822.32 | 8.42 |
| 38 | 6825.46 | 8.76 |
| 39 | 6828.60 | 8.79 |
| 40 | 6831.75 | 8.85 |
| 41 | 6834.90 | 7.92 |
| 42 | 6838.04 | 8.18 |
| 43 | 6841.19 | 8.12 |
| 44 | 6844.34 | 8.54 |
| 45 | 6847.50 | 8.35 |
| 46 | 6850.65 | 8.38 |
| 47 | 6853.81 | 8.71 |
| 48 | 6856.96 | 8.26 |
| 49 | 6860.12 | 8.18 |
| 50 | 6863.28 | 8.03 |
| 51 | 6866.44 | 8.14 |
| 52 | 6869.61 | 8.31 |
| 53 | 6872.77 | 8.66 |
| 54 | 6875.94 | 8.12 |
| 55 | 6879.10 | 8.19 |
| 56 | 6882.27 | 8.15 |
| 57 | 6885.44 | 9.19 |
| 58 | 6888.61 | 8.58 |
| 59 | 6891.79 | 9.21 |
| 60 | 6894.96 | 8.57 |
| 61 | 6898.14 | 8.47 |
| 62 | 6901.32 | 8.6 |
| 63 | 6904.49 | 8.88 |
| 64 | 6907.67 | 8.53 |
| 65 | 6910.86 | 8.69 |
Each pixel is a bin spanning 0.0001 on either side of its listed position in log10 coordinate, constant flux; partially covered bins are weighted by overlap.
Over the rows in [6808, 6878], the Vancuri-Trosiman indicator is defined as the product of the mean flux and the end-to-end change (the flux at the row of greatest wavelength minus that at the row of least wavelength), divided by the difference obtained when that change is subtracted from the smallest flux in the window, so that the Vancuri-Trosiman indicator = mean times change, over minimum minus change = -0.16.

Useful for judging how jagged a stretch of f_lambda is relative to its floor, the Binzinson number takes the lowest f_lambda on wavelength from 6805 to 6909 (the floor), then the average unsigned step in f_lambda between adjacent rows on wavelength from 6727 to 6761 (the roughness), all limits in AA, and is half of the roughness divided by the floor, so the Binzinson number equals 0.023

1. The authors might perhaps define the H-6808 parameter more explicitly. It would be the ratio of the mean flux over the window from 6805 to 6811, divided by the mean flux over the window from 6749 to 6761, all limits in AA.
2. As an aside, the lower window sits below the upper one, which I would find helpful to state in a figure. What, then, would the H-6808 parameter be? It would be 0.95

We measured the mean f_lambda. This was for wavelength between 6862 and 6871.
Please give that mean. 8.16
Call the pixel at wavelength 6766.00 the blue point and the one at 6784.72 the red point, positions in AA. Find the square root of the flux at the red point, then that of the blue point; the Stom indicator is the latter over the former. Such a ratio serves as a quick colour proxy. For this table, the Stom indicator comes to 1.010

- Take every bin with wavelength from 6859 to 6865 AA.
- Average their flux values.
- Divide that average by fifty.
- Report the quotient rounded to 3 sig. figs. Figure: 0.162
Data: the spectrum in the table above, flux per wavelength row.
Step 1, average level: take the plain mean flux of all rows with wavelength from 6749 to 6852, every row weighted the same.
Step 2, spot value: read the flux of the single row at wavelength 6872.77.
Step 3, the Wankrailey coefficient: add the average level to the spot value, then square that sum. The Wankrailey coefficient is 295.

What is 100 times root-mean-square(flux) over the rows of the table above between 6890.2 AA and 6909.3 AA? 871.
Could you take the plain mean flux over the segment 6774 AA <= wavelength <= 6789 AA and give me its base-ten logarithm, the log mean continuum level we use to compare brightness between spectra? 0.938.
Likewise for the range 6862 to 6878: 0.917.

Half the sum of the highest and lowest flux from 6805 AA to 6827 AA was 8.61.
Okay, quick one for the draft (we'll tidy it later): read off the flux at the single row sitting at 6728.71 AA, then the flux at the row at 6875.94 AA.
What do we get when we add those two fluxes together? 17.2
